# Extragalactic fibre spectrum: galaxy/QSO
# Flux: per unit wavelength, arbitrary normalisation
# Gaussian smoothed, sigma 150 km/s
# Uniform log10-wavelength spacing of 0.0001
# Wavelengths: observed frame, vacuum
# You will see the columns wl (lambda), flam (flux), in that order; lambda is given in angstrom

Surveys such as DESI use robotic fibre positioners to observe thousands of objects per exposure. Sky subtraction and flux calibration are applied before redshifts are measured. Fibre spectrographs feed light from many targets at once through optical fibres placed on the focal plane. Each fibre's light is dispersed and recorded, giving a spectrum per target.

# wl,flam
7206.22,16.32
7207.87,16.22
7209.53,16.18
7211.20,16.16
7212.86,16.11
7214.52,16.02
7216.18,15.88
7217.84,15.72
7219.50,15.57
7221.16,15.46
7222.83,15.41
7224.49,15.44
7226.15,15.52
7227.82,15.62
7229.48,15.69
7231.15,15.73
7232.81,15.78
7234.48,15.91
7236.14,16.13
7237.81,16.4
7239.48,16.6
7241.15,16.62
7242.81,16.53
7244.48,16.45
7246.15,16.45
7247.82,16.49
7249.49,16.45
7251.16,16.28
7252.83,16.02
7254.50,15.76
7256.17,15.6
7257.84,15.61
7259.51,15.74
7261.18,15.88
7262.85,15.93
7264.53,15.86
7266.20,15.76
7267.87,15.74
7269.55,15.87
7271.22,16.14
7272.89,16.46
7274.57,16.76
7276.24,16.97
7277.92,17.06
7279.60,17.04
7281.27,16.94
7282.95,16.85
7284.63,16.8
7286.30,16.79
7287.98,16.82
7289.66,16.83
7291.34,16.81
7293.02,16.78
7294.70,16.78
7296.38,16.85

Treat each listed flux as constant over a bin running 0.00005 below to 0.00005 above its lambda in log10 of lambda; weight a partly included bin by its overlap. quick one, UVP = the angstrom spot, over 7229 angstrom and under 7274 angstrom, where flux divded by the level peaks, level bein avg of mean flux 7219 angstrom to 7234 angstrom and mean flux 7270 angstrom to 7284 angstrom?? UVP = 7241.15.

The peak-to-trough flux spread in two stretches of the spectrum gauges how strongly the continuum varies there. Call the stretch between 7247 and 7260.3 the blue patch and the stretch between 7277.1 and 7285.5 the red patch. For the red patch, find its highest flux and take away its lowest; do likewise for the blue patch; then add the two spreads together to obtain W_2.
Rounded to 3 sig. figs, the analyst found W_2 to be 1.15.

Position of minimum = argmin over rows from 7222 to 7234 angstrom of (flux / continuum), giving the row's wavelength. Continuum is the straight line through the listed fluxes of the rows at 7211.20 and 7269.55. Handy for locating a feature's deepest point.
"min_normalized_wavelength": 7222.83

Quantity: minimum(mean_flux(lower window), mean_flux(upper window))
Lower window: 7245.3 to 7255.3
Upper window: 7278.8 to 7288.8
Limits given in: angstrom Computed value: 16.2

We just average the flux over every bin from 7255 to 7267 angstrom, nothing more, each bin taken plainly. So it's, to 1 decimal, 15.8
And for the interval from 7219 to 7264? 16.0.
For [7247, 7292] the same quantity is 16.3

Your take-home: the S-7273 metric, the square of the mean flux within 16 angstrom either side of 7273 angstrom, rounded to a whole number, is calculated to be 268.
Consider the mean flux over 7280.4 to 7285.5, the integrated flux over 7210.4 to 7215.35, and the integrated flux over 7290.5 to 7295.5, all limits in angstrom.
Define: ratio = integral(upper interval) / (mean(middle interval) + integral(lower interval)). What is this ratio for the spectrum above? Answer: 0.87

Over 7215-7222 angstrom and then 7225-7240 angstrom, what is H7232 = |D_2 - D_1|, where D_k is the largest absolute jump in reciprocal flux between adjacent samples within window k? 0.0004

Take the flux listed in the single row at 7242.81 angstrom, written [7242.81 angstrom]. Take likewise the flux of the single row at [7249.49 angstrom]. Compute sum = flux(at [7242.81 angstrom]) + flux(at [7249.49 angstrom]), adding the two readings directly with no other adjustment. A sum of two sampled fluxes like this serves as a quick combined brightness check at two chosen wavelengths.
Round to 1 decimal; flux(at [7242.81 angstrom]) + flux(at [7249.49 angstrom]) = 33.0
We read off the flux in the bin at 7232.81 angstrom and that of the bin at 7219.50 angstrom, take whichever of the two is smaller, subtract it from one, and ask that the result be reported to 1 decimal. -14.6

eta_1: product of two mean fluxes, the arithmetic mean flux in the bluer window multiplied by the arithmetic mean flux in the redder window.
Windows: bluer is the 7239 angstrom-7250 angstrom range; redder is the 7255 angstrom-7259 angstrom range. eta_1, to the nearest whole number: 258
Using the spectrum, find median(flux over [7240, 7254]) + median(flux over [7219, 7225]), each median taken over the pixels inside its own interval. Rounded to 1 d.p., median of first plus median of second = 31.9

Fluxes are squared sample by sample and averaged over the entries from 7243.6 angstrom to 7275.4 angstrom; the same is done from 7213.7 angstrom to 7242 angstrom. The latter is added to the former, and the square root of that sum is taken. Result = 22.6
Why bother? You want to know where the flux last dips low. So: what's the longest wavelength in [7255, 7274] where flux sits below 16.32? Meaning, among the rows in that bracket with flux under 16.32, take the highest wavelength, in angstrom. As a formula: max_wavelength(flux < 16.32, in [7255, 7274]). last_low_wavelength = 7271.22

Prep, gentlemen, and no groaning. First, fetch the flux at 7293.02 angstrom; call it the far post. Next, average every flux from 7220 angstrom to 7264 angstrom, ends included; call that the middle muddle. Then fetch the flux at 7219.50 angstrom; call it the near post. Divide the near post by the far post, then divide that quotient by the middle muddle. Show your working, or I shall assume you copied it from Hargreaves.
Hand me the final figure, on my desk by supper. 0.0581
